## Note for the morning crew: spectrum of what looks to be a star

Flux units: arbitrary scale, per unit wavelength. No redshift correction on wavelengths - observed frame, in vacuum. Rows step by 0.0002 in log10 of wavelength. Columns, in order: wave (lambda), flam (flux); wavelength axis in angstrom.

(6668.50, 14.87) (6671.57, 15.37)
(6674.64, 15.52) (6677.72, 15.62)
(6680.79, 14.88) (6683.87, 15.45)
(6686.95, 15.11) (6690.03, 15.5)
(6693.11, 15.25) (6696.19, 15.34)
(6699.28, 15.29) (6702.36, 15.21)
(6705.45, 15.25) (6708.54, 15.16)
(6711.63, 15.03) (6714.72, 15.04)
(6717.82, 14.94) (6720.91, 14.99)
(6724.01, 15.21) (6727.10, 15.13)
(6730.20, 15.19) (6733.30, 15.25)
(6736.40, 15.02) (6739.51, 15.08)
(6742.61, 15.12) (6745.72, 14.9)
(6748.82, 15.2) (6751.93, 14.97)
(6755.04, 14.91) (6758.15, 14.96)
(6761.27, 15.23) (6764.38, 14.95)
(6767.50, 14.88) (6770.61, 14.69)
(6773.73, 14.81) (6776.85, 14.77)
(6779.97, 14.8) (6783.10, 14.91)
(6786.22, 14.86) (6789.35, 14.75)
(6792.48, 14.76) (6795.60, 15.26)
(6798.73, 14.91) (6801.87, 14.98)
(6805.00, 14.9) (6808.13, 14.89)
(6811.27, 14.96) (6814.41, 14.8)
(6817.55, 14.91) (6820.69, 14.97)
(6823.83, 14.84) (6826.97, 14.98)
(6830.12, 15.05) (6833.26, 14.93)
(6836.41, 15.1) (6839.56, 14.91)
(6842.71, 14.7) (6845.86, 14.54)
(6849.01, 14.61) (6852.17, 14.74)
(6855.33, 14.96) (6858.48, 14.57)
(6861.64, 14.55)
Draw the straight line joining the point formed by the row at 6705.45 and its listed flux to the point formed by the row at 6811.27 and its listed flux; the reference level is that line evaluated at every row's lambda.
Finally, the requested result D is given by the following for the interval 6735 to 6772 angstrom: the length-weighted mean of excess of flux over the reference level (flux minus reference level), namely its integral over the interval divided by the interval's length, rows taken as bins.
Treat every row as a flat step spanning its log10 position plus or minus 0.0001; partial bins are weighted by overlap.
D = -0.12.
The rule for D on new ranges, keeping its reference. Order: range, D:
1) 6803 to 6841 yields 0.01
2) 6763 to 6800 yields -0.18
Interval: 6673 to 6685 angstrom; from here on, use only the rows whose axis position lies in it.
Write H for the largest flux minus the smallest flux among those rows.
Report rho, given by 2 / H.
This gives 3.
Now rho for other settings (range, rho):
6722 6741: 9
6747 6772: 4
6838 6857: 5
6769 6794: 9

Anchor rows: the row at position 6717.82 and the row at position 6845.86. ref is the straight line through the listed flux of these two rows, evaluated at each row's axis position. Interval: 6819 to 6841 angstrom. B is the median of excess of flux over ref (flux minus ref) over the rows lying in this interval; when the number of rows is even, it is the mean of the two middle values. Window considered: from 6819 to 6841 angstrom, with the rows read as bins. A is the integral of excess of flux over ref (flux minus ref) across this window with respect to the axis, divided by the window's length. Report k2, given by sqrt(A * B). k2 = 0.36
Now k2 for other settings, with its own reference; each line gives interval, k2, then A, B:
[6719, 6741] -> 0.22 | 0.22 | 0.22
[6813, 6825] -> 0.26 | 0.26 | 0.26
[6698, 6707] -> 0.27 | 0.26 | 0.27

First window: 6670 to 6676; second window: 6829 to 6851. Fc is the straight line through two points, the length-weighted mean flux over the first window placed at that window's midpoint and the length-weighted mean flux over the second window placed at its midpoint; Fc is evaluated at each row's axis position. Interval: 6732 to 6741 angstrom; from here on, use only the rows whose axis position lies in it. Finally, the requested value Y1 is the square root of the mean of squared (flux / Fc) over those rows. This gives 0.994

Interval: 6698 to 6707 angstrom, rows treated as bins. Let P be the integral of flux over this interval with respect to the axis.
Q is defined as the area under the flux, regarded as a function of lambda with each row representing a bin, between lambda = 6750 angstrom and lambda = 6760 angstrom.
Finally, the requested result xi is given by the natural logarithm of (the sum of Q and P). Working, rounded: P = 137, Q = 150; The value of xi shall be 5.66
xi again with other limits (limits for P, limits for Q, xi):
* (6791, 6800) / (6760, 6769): 5.60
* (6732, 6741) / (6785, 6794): 5.59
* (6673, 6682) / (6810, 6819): 5.61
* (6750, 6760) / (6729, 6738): 5.66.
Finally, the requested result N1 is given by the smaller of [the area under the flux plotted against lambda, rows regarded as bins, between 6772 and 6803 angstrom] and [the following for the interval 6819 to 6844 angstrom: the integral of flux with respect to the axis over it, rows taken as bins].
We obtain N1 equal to 373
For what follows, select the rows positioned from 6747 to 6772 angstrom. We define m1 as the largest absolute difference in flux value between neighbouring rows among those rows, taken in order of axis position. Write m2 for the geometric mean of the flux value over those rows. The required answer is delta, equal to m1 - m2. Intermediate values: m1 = 0.28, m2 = 15.0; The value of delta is -14.7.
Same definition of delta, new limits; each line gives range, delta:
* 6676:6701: -14.6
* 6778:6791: -14.7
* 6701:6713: -15.0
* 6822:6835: -14.8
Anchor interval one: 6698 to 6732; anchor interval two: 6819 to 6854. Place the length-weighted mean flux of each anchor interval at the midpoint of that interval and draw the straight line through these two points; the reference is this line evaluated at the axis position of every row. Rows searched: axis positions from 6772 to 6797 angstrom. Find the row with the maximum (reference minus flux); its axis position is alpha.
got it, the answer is 6776.85 angstrom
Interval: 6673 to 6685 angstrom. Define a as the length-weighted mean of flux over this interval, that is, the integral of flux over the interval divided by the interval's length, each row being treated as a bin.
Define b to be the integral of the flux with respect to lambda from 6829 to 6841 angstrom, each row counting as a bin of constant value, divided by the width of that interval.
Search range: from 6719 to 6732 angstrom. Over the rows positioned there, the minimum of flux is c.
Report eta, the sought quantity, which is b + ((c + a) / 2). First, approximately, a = 15.4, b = 15.0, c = 14.99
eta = 30.18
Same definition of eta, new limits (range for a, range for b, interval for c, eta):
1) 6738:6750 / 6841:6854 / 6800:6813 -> 29.64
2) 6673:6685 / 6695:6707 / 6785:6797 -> 30.32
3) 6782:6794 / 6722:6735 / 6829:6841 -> 30.05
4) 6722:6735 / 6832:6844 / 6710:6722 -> 29.98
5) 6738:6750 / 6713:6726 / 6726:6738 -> 30.10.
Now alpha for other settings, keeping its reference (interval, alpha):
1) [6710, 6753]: 6717.82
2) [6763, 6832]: 6770.61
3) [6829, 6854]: 6845.86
